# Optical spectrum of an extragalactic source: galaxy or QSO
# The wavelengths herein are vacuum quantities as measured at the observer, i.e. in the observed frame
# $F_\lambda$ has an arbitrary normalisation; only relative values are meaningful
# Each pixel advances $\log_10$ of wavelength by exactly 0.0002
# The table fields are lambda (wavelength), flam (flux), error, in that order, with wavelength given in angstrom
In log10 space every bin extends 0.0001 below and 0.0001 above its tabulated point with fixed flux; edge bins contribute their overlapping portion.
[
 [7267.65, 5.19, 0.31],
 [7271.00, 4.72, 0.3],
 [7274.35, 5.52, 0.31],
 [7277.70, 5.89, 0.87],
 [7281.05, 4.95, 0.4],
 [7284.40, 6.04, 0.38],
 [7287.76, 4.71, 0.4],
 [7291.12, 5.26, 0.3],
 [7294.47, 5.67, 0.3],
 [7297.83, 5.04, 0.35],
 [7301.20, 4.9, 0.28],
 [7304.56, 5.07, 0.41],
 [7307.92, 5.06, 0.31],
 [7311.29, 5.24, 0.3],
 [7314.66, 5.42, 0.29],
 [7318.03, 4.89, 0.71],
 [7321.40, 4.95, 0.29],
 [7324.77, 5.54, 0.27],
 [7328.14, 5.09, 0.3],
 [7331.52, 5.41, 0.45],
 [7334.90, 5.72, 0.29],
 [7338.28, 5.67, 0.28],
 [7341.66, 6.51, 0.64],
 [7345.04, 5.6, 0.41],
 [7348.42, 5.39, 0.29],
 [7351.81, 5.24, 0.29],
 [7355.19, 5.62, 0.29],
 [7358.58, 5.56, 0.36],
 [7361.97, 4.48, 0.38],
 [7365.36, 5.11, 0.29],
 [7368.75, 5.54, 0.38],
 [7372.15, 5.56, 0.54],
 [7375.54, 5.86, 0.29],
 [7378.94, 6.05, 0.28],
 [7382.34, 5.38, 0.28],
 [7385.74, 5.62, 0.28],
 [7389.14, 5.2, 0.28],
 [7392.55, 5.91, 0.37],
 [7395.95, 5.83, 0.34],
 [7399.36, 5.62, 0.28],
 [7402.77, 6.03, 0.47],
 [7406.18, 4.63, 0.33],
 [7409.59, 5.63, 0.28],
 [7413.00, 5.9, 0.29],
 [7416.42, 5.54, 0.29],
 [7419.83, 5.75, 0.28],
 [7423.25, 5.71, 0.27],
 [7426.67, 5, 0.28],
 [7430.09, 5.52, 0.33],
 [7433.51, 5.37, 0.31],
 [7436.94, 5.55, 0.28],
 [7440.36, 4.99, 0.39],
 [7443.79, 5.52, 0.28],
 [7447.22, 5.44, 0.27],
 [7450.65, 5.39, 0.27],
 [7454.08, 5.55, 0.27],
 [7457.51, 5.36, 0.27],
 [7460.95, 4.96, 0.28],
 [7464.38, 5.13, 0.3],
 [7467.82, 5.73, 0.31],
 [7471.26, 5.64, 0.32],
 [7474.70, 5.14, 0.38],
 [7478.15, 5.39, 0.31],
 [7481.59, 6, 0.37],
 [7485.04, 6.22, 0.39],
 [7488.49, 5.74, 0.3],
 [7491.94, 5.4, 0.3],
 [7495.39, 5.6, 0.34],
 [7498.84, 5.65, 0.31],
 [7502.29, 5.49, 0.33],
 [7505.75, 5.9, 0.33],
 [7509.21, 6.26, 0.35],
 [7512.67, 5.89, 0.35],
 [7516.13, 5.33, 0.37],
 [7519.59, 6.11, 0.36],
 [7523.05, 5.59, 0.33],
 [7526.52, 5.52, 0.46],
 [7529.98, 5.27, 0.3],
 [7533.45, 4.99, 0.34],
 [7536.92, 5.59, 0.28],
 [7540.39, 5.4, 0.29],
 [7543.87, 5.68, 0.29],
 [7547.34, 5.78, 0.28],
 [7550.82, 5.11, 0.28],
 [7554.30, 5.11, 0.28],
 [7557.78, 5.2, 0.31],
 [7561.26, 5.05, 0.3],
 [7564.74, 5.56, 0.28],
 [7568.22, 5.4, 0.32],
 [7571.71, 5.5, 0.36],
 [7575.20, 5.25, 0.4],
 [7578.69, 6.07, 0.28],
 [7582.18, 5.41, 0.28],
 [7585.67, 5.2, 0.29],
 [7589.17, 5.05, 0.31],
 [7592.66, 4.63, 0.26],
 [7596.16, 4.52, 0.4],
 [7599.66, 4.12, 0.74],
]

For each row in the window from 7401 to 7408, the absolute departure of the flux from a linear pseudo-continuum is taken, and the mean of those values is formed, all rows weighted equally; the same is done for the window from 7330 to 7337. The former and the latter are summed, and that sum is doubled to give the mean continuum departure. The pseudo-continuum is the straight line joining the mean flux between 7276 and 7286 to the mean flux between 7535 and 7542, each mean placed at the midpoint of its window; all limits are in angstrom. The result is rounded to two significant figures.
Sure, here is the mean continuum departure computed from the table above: 1.7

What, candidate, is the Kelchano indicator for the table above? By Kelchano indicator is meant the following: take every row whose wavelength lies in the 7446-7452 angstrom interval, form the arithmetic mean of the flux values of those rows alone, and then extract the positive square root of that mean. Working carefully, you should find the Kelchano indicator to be 2.33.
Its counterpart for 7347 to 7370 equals 2.30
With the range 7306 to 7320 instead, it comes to 2.27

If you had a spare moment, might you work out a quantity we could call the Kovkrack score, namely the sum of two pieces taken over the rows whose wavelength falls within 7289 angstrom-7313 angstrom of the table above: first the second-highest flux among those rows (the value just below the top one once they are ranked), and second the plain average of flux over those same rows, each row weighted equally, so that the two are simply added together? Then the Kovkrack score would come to 10.4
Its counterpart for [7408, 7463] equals 11.2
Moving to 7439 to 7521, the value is 11.8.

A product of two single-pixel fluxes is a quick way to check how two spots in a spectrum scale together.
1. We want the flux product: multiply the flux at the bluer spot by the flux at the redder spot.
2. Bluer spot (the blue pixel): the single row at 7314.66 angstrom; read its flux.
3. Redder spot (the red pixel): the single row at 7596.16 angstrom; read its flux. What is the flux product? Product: 24.5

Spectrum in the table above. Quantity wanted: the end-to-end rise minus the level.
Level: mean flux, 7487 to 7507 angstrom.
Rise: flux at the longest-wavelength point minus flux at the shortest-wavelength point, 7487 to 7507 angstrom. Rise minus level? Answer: -5.5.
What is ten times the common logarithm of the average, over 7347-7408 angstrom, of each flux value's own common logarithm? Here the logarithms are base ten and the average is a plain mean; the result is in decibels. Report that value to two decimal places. -1.32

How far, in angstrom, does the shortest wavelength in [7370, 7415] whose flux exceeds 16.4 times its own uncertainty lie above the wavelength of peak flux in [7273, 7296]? 91.1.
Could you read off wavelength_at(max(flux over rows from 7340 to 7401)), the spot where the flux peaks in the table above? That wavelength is 7341.66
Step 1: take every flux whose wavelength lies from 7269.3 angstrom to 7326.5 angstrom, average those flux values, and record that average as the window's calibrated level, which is 5.23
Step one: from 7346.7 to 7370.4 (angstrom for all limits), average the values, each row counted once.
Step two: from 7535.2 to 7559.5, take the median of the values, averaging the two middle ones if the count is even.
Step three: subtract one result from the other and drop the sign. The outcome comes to 0.12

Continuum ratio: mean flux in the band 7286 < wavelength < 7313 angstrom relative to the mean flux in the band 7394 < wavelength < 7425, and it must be 0.91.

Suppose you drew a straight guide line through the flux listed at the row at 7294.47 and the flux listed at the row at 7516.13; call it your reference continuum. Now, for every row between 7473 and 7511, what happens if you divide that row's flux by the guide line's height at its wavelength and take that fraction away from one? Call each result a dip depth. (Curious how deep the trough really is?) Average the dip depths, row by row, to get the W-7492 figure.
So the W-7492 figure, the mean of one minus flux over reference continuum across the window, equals -0.064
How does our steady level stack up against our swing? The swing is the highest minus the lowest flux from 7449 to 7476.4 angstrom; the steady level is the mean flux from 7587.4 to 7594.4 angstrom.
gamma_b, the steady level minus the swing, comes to 4.1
